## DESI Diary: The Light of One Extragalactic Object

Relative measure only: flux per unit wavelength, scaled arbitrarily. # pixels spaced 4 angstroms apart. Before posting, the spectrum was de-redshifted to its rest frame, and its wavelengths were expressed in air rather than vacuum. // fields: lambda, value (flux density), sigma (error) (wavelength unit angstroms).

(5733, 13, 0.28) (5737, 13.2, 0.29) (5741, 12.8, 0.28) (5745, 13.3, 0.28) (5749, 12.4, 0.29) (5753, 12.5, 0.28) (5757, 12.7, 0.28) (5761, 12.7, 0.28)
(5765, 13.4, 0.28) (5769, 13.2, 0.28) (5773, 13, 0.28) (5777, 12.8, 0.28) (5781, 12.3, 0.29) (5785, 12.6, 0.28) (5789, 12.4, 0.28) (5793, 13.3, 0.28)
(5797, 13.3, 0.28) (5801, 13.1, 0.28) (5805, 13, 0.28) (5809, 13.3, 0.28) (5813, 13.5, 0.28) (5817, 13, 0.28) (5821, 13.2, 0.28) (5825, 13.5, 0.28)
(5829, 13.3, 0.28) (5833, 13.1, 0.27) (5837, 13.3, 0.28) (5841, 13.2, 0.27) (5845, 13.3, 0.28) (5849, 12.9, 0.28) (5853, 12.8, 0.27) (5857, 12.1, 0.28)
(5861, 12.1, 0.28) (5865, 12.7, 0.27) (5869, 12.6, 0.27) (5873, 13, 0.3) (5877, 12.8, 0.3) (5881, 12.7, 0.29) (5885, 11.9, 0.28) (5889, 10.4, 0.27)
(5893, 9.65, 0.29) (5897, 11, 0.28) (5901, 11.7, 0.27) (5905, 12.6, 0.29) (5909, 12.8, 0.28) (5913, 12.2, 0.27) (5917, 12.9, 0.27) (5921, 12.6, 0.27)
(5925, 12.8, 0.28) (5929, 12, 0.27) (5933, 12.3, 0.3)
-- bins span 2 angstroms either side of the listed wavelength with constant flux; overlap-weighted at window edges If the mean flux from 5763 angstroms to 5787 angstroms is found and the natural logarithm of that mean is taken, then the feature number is 2.56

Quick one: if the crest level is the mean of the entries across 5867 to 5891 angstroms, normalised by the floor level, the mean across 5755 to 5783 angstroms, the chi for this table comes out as 0.95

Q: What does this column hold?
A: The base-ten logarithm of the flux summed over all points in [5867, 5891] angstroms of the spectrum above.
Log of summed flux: 1.866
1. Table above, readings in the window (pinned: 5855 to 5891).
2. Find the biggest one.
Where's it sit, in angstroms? 5873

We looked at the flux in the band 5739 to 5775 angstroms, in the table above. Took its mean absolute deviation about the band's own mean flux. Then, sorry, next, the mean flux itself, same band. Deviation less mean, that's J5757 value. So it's -12.6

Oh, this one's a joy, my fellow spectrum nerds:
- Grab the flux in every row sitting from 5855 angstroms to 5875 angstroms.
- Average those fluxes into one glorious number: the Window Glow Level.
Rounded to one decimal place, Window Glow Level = 12.5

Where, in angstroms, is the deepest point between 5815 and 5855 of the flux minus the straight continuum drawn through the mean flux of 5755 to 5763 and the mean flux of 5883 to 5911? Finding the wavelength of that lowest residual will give 5817 angstroms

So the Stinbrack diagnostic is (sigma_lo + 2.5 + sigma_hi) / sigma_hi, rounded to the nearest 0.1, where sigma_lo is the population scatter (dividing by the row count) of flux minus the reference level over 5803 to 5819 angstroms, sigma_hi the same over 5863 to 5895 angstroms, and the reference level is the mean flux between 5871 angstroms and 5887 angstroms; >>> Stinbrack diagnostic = 3.3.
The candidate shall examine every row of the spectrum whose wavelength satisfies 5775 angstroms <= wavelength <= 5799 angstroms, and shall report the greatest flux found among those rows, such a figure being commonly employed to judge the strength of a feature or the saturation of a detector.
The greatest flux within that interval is 13.3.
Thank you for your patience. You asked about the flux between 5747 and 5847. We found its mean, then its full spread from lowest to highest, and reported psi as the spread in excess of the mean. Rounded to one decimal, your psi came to -11.8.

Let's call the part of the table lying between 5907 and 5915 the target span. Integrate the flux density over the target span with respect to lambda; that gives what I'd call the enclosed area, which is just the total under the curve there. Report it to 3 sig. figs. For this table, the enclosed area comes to 100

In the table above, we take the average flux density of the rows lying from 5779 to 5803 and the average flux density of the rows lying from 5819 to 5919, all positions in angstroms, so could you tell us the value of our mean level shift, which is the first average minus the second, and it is 0.36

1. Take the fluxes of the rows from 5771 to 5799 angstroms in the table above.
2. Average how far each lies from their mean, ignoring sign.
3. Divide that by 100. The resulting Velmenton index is 0.0033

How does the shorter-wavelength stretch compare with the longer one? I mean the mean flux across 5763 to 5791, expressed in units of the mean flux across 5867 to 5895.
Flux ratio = 1.08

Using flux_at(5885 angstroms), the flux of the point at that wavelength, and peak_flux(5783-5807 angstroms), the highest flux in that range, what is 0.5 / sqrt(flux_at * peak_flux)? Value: 0.0397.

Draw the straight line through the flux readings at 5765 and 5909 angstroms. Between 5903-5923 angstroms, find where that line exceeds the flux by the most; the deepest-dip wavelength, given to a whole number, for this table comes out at 5913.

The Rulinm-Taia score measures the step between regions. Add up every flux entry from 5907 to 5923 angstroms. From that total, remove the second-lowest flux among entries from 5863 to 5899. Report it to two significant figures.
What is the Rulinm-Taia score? 40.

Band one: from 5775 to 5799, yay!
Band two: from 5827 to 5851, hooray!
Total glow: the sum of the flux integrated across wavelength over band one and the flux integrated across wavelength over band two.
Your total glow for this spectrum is 623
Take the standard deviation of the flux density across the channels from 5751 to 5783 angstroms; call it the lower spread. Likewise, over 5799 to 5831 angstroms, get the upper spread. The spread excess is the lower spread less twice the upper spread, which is 0.0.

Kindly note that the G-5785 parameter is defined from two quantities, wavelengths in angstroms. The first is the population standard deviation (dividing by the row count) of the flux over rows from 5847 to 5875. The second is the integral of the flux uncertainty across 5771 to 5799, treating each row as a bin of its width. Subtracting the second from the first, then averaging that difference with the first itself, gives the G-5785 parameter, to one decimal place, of -3.6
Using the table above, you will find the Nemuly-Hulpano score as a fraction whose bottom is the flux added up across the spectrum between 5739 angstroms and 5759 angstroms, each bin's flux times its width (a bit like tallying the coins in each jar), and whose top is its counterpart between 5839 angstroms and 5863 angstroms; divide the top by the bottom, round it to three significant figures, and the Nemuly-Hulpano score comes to 1.20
